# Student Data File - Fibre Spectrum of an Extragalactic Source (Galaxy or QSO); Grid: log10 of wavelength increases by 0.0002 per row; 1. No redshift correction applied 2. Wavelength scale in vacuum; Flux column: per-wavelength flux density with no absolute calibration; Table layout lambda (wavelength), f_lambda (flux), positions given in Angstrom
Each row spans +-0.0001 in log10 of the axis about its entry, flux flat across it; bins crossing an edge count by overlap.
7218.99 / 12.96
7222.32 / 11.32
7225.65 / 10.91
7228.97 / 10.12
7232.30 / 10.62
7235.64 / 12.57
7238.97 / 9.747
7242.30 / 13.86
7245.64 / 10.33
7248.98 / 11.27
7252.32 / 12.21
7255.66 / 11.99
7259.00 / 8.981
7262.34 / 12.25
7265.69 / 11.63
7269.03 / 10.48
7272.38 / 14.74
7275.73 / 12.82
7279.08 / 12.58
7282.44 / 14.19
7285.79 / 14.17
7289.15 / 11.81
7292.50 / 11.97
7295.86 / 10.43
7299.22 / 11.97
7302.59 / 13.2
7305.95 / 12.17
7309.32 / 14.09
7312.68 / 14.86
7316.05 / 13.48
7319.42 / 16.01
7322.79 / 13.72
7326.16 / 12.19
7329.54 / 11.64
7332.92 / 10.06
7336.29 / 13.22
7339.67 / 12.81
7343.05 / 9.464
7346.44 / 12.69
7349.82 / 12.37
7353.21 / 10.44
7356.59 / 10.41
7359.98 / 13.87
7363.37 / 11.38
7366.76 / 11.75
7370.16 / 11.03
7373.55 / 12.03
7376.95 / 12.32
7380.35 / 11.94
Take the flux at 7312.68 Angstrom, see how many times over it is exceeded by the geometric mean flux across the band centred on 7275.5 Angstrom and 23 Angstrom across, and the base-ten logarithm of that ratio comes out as -0.06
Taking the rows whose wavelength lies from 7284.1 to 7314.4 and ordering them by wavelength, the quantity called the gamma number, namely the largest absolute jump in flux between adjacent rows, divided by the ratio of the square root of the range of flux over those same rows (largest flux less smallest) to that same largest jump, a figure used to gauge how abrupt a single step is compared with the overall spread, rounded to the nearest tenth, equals 2.6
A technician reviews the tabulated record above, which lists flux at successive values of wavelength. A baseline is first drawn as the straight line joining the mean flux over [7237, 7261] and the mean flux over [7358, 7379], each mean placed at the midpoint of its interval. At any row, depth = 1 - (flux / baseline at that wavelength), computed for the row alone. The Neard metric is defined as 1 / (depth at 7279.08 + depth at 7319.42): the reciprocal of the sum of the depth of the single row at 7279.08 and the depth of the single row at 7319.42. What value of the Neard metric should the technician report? -2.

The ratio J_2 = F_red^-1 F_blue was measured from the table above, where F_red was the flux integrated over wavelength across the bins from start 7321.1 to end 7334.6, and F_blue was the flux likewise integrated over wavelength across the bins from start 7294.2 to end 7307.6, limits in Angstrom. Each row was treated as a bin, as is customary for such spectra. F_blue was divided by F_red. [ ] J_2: 1.00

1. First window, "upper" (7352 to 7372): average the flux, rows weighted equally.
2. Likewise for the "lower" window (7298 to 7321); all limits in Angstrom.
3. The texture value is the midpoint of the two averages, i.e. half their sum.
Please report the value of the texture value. 12.6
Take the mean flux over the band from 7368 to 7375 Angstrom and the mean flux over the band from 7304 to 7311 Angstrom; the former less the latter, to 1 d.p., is -1.6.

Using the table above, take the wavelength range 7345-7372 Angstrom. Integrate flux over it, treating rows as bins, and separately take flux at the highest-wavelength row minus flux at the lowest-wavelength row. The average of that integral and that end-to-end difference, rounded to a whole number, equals 158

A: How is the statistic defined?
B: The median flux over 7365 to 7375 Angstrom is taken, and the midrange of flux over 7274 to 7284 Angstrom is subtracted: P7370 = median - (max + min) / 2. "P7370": -1.6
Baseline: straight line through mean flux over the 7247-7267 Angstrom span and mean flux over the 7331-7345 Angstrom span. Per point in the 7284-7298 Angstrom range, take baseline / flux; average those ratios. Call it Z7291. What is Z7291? 0.95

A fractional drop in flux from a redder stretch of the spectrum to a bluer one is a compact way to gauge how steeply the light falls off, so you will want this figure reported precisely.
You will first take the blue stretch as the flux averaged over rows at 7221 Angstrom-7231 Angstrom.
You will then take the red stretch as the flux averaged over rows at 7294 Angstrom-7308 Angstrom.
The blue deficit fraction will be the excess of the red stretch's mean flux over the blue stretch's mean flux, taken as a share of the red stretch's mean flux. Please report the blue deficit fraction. 0.10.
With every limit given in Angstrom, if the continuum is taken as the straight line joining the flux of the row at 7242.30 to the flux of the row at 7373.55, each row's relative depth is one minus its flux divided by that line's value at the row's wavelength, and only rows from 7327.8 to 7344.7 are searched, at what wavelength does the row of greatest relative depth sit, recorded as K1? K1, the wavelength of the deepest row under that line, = 7343.05 Angstrom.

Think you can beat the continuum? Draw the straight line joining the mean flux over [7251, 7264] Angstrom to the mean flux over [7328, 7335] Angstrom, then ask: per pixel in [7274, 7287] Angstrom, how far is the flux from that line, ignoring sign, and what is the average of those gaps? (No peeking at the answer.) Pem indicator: 2.2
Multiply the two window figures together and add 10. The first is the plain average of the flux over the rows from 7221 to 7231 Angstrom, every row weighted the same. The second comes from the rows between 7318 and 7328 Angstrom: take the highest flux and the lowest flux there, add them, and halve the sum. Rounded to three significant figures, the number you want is 162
